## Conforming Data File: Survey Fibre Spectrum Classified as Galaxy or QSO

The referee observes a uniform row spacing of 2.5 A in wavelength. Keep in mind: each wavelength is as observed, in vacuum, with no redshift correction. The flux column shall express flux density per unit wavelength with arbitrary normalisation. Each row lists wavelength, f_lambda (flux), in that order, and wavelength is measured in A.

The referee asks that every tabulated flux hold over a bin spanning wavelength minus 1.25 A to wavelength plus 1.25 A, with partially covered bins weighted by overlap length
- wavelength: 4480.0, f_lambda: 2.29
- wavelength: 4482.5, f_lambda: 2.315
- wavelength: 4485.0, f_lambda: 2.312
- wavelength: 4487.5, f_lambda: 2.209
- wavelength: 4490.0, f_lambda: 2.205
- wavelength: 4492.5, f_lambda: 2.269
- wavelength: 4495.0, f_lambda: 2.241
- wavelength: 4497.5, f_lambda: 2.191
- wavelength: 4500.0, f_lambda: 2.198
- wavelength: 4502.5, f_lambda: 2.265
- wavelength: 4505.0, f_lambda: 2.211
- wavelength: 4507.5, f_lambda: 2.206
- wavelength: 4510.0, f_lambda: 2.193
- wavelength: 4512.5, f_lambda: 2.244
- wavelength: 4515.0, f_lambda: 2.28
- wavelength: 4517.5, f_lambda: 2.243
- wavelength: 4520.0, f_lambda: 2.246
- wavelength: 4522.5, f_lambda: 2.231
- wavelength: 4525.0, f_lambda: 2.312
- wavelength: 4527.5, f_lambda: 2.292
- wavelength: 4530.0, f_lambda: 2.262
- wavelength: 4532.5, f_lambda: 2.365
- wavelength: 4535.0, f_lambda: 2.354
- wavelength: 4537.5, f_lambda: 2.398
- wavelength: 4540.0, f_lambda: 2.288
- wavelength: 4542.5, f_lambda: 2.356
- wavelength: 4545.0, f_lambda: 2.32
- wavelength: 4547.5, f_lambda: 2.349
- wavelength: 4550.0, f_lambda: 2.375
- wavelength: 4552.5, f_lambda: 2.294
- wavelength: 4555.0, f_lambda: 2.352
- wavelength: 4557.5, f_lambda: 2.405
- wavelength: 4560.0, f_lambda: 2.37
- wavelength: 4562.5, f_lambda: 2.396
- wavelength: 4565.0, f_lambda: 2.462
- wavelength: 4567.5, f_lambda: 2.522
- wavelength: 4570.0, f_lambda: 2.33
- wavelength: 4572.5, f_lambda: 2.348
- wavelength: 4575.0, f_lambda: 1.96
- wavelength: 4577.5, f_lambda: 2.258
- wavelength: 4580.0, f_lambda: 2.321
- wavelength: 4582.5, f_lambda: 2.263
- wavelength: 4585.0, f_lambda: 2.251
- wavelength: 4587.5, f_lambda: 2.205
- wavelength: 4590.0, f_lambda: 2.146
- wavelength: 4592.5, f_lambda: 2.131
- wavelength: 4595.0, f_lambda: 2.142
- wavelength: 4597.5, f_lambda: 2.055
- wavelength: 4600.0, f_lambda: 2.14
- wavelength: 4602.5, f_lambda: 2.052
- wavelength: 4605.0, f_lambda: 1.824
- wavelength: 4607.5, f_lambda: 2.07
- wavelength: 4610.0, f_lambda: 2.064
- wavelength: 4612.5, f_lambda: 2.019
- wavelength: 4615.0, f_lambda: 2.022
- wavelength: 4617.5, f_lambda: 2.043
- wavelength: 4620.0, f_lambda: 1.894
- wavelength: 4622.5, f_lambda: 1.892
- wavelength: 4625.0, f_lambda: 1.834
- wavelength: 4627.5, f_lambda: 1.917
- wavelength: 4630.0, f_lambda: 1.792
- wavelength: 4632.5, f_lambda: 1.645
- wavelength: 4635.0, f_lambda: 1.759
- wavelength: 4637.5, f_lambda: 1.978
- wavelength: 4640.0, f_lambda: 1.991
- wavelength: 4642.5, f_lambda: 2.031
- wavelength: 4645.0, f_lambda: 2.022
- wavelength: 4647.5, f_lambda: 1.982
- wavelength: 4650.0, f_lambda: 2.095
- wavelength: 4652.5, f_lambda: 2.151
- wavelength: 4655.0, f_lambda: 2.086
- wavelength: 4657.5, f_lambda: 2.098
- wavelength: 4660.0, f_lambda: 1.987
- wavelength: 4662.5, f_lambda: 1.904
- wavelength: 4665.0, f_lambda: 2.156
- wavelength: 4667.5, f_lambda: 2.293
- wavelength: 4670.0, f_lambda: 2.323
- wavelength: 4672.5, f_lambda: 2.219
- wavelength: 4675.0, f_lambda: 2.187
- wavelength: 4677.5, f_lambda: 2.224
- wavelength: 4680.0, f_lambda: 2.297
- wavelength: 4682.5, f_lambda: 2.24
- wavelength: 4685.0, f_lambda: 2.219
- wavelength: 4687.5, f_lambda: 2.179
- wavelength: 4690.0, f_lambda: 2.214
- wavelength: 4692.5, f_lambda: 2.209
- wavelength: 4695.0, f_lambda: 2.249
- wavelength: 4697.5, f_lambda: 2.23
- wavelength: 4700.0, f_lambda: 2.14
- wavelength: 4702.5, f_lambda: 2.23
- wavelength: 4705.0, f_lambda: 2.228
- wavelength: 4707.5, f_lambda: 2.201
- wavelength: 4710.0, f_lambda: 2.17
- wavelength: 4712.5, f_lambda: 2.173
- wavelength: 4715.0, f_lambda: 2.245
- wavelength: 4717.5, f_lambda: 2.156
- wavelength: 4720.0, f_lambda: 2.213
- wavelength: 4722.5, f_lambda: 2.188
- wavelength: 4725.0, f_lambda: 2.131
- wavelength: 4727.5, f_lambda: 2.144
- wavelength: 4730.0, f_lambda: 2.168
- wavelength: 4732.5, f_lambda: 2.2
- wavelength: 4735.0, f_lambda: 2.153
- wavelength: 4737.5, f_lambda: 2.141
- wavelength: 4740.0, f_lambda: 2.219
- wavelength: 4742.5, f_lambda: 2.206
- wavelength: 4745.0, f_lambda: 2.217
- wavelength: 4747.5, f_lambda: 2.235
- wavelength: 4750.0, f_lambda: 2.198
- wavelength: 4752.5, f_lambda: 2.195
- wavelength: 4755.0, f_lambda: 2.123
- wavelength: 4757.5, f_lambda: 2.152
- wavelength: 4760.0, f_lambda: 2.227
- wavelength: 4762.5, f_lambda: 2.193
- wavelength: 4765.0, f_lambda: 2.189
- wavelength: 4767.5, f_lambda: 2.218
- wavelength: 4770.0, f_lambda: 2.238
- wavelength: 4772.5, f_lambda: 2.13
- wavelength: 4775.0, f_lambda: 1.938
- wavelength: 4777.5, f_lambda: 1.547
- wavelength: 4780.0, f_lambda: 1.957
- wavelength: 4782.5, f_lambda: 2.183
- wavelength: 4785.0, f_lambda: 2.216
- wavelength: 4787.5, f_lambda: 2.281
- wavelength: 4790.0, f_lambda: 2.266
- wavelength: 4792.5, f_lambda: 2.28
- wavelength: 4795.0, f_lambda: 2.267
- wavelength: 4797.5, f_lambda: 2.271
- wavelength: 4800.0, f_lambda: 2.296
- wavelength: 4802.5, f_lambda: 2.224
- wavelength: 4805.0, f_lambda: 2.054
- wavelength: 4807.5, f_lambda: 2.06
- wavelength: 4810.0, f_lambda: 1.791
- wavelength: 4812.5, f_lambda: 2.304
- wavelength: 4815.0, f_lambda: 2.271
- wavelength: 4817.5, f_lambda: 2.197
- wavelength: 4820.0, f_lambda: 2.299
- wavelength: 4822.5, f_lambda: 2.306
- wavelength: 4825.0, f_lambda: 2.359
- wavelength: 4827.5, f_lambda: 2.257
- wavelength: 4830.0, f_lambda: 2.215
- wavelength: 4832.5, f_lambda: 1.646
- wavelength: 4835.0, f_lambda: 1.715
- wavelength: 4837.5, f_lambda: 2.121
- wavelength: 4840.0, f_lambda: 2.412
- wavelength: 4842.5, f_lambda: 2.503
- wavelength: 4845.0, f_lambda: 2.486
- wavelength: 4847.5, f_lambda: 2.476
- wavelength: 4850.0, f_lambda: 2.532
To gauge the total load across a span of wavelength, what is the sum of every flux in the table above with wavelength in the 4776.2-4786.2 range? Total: 7.9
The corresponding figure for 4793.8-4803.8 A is 9.1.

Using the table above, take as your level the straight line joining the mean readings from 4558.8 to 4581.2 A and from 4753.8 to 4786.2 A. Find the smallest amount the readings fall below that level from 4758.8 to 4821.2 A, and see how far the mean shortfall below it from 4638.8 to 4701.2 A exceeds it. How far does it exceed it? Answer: 0.32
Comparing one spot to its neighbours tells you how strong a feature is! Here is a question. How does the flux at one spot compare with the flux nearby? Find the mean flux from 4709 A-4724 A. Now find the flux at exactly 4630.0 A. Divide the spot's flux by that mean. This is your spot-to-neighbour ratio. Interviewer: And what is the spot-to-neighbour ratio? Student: 0.82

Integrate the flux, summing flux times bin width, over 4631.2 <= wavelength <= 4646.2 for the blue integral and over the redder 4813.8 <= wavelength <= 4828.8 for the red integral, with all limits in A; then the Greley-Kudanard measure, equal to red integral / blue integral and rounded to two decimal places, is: 1.20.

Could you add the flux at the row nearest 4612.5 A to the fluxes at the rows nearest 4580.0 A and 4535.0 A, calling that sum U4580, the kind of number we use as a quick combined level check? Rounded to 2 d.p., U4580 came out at 6.69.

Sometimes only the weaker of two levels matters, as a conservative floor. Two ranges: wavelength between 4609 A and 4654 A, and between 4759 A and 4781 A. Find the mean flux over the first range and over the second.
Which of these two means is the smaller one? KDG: 1.95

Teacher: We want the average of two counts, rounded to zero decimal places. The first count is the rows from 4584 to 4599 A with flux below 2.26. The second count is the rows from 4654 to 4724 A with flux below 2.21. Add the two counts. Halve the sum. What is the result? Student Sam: 10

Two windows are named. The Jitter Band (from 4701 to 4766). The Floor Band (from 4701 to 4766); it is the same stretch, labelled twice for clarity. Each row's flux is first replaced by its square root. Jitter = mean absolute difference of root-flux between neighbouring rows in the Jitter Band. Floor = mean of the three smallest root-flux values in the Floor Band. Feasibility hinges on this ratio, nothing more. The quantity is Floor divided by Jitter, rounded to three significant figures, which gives 125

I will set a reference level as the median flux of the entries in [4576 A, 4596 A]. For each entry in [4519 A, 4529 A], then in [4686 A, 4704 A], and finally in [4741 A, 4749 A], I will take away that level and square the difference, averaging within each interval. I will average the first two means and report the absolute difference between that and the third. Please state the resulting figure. 0.00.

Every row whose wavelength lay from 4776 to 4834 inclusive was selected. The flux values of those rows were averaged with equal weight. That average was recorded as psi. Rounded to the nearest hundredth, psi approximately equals 2.15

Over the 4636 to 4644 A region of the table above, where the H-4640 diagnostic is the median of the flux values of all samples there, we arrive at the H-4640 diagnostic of 1.99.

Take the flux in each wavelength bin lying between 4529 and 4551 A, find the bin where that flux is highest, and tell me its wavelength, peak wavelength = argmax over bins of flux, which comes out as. 4537.5 A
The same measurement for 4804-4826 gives 4825.0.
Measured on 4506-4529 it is 4525.0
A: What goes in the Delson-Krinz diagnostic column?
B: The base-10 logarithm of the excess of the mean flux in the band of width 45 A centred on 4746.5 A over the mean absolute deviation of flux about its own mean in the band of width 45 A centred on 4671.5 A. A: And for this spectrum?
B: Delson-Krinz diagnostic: 0.323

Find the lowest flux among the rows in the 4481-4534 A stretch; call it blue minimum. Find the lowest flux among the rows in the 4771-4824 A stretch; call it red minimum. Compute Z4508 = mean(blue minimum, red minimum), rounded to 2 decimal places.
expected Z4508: 1.87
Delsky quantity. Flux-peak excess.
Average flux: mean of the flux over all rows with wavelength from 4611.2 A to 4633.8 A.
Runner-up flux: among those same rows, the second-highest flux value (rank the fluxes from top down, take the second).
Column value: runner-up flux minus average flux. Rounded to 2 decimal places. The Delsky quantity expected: 0.13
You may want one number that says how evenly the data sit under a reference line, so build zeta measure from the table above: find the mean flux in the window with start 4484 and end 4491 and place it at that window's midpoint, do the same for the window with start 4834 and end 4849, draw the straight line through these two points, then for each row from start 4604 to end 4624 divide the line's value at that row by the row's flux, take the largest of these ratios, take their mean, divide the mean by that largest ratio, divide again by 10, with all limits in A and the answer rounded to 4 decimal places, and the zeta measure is 0.0924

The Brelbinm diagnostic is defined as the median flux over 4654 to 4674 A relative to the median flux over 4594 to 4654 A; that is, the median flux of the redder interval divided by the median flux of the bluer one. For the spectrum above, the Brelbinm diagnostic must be 1.05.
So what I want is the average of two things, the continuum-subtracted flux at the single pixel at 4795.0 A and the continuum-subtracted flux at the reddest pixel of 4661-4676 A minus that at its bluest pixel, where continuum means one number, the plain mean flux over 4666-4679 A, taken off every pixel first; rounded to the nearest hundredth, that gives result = 0.15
